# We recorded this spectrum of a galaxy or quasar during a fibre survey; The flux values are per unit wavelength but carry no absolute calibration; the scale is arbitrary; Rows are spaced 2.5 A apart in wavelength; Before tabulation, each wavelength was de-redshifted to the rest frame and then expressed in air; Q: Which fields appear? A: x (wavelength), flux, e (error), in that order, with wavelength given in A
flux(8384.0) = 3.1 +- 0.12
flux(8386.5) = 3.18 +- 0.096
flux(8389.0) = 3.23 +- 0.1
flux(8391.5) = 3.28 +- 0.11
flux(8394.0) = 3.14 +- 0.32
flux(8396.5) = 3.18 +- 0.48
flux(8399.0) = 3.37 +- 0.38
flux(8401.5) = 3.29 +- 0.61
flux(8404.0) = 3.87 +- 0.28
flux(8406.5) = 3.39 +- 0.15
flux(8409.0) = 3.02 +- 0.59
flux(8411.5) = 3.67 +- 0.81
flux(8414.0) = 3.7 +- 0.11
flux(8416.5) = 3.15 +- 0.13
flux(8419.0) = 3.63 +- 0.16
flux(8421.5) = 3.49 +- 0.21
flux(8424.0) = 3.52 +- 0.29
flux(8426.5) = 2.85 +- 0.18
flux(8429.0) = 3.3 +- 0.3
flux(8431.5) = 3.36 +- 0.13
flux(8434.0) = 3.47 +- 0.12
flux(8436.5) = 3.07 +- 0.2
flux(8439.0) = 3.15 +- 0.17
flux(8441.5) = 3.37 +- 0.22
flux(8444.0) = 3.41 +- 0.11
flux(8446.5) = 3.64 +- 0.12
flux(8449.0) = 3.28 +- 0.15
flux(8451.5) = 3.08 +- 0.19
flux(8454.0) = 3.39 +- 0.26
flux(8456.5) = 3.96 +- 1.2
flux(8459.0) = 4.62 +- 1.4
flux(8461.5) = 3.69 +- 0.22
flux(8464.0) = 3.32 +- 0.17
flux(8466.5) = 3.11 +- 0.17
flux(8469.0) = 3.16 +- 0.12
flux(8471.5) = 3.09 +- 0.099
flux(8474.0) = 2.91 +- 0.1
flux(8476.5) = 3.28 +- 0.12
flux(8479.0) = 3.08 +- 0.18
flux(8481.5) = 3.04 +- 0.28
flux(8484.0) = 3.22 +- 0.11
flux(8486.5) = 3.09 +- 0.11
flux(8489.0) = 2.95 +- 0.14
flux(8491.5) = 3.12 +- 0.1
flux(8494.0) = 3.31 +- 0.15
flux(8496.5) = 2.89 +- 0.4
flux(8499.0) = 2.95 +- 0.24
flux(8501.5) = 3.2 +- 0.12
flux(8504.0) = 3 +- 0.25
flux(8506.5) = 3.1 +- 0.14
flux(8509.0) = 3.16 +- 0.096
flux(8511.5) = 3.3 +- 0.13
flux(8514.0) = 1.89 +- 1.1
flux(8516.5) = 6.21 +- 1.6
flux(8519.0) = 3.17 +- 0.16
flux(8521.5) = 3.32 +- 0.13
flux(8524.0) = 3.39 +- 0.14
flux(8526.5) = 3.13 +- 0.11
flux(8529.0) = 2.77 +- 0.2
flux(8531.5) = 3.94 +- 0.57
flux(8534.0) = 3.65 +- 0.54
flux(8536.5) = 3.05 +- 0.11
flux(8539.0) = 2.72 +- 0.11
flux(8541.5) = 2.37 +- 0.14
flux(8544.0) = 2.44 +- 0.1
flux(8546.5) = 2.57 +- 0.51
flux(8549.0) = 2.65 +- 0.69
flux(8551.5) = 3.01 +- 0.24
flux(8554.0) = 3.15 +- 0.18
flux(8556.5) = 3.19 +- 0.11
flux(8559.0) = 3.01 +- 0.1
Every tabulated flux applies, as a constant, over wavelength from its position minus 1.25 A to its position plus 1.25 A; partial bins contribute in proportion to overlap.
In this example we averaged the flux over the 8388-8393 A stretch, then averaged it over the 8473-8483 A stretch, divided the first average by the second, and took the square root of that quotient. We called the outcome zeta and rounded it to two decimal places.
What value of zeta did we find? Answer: 1.03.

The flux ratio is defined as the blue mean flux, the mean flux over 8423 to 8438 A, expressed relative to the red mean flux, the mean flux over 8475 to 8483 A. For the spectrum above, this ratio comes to 1.04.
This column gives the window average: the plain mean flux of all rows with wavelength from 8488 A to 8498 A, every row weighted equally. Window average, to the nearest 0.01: 3.07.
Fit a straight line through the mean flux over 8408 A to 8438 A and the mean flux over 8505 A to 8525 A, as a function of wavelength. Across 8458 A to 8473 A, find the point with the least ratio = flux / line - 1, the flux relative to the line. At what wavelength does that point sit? 8471.5 A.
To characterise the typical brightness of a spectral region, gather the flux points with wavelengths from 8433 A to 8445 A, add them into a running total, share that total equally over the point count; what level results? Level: 3.29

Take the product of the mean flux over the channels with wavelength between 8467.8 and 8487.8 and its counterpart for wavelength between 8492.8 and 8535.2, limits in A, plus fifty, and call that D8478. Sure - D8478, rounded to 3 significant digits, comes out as 60.3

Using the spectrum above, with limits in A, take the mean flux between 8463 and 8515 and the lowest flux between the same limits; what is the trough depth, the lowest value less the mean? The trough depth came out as -1.2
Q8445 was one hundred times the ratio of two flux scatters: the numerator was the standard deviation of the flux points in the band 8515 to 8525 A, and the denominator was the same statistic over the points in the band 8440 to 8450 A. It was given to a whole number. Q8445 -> 953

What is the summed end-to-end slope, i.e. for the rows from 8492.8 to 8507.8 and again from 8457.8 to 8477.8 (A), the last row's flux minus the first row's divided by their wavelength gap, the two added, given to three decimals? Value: -0.093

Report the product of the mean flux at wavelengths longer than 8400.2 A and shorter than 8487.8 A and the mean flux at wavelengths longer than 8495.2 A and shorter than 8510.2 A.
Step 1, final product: 10.3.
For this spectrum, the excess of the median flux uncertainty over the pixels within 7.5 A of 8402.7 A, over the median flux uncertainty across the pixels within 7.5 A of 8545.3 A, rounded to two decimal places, 0.24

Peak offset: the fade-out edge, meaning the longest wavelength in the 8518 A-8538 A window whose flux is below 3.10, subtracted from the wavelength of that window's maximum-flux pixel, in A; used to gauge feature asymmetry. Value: -5.0 A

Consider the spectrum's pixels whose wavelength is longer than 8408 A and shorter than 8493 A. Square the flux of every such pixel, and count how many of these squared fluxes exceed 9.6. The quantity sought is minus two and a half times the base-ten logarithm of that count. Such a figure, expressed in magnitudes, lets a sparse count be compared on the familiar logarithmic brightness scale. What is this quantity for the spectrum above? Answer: -3.45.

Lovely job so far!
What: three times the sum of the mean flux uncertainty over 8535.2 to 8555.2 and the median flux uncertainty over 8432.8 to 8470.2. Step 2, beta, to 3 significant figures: 1.29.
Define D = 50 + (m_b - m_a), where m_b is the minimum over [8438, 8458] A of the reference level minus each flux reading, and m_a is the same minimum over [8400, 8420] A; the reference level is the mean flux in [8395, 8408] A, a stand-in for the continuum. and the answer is 49.9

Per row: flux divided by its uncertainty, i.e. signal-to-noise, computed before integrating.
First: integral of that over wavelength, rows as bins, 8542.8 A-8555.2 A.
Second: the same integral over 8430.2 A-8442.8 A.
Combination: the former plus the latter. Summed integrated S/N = 418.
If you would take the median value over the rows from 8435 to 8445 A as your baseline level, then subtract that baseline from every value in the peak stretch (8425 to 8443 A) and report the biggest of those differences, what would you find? 0.21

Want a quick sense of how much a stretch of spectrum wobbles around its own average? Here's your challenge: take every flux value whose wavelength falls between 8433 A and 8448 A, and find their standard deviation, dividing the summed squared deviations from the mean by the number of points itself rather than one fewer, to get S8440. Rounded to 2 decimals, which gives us 0.19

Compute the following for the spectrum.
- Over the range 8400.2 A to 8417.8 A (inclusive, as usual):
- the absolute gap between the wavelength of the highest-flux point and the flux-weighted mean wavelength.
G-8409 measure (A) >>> 5.0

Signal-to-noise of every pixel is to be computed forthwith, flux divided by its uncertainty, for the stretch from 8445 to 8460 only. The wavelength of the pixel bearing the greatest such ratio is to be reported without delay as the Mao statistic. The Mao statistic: 8446.5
